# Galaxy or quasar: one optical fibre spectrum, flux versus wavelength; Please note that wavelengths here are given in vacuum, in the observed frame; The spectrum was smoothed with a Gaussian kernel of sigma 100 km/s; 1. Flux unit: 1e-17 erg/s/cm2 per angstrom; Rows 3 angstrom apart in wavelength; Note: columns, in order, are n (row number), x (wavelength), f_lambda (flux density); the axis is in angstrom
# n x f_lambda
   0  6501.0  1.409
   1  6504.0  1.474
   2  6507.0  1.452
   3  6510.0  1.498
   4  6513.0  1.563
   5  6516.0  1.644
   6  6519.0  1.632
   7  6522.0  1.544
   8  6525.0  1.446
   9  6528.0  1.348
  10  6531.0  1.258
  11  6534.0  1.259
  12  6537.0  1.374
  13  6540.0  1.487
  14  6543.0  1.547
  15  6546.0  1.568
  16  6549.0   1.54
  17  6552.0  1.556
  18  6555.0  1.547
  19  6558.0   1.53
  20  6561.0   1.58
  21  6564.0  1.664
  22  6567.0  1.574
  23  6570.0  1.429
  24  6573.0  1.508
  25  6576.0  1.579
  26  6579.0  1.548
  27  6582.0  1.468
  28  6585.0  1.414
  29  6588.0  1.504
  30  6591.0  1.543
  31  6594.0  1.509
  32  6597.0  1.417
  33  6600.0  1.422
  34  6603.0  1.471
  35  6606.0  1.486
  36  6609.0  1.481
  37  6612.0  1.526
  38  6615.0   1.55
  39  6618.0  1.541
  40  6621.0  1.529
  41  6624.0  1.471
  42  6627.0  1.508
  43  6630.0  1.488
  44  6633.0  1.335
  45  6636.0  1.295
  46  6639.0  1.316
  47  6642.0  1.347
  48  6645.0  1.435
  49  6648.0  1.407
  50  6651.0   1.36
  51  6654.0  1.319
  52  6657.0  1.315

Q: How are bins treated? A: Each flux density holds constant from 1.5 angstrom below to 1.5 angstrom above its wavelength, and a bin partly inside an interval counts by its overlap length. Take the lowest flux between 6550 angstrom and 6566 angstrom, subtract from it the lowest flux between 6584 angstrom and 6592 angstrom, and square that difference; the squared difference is 0.013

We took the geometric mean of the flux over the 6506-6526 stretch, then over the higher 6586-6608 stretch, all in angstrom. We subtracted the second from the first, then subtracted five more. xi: -4.94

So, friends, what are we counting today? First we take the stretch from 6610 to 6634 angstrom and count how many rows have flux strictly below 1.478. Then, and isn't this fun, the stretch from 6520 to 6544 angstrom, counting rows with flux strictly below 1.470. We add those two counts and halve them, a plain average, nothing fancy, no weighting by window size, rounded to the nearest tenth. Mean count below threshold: 3.5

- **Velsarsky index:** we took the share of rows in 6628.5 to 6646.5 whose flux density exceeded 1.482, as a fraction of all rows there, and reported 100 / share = 600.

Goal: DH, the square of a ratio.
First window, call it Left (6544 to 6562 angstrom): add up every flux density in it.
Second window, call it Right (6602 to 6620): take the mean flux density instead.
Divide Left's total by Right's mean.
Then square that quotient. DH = 38.1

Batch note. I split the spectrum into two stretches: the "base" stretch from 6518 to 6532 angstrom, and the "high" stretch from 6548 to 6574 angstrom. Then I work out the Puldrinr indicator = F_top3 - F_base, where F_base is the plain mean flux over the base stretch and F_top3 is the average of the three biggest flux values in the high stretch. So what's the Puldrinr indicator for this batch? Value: 0.16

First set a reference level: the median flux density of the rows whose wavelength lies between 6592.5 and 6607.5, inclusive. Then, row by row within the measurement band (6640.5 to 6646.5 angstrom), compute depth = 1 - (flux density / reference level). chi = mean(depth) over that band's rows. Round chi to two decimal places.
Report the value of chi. 0.05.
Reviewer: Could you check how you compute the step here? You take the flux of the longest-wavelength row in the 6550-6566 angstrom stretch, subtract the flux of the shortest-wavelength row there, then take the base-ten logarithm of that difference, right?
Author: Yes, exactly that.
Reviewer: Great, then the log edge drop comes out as -0.97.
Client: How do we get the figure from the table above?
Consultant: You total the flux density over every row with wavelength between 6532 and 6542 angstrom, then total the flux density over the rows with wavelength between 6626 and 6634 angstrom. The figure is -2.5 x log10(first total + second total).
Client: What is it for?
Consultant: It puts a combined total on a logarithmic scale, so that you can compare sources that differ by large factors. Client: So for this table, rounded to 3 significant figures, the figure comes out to -2.32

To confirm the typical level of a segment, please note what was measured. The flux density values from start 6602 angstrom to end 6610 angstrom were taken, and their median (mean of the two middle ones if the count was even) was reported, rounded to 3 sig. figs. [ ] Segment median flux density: 1.48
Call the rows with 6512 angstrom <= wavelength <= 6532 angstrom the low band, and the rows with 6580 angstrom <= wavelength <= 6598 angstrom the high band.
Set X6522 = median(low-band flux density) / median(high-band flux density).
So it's 1.04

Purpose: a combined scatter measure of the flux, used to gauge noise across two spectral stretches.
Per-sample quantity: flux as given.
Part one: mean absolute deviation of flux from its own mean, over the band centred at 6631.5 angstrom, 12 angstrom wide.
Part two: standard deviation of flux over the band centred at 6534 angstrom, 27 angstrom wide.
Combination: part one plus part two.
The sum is 0.21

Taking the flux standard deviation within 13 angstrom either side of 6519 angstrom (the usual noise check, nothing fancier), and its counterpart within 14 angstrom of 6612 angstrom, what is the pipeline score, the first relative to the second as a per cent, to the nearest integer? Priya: 305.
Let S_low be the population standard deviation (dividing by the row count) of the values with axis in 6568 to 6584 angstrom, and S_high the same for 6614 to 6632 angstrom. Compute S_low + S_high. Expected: 0.082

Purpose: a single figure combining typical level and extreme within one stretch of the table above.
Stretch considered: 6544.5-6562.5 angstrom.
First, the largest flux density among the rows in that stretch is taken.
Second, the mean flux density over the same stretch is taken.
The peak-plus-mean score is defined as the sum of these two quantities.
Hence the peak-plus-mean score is 3.13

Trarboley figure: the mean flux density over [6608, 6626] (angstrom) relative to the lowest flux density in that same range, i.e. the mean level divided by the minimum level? 1.03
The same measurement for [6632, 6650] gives 1.05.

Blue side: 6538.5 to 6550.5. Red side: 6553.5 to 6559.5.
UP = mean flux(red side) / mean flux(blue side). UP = 1.00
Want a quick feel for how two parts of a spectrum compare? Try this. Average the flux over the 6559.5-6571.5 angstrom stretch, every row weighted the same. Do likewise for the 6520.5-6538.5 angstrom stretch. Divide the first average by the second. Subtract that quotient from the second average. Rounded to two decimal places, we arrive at 0.23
